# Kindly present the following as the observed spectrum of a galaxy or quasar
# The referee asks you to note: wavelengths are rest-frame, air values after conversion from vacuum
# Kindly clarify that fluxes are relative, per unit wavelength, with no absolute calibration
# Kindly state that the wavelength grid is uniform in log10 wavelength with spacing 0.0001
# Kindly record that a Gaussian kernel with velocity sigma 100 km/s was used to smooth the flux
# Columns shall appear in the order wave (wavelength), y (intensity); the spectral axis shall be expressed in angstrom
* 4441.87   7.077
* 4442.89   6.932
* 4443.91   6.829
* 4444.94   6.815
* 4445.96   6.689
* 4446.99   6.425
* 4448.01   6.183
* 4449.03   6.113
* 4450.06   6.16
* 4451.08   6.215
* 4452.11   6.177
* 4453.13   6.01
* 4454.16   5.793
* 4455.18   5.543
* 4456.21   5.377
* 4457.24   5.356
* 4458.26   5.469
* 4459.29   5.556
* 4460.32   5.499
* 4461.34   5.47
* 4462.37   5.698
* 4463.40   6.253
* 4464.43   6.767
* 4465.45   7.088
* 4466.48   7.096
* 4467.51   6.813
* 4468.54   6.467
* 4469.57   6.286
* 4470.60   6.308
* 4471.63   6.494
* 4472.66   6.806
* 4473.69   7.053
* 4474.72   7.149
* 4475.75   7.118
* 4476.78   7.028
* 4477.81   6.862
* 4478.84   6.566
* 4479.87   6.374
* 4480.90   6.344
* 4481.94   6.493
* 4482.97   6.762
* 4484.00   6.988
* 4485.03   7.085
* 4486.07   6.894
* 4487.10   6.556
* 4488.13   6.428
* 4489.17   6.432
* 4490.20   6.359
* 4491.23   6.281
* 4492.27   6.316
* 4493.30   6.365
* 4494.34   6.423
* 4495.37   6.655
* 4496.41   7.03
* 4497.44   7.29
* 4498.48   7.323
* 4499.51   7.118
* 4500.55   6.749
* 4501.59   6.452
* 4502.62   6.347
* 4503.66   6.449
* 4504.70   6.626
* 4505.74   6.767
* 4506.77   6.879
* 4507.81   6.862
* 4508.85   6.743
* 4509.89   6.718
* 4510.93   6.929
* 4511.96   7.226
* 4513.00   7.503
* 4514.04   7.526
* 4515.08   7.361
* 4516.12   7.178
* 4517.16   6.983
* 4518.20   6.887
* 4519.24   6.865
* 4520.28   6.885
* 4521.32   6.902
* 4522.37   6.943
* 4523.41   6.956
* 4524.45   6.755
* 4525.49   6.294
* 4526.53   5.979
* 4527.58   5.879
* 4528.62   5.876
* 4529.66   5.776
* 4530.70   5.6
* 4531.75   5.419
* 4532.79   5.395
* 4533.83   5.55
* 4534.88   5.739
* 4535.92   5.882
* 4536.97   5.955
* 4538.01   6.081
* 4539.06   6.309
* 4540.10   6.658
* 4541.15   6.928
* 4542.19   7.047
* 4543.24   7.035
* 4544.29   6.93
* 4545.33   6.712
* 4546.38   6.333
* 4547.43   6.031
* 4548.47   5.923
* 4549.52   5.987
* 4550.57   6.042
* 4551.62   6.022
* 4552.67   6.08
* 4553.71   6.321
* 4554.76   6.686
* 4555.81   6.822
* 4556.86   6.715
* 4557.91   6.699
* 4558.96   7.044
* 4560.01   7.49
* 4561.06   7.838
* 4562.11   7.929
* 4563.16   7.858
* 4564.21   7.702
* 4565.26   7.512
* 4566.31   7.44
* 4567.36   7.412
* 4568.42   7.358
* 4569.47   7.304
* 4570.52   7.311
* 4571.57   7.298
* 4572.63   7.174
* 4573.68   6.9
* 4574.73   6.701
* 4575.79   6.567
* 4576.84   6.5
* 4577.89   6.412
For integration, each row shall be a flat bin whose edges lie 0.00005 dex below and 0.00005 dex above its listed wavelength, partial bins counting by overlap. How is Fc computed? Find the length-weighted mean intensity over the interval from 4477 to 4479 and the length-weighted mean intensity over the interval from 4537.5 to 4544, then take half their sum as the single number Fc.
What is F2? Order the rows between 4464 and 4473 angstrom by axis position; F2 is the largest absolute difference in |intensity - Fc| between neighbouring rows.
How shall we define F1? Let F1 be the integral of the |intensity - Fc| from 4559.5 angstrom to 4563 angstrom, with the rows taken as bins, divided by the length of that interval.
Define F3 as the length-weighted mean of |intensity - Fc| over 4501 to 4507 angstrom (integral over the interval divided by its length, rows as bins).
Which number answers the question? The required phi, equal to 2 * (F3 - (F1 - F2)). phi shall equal -1.0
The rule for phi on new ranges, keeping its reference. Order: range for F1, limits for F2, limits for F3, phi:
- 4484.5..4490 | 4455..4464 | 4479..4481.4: 1.3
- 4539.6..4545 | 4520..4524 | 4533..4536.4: 1.8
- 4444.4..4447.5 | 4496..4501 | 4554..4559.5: 0.7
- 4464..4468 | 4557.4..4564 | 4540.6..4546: 0.9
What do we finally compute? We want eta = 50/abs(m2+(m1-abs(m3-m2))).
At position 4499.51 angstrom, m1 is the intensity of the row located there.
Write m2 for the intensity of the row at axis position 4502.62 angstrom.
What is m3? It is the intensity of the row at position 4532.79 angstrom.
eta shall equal 4.00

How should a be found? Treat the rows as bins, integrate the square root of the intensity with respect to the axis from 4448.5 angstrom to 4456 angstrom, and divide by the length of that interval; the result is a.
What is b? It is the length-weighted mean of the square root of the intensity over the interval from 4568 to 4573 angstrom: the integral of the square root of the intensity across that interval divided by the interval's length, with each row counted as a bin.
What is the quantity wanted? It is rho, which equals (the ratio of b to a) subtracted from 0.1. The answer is -1.00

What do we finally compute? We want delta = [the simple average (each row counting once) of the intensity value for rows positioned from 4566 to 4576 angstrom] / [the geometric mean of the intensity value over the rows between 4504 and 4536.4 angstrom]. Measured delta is 1.10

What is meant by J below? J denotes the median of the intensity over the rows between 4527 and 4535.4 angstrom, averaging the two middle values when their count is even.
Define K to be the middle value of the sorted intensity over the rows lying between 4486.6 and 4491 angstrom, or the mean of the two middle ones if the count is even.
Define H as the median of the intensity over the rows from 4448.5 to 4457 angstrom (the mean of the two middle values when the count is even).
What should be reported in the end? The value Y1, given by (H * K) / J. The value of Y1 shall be 6.87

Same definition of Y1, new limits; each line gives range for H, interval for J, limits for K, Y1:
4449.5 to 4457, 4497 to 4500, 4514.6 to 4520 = 5.76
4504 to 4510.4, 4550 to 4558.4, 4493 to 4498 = 6.91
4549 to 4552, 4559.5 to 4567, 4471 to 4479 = 5.43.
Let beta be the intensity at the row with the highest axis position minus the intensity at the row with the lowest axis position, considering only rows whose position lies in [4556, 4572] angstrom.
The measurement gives 0.6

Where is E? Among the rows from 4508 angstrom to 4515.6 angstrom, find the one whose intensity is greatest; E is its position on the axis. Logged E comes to 4514.04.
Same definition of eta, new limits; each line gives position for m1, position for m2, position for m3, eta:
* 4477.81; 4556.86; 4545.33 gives 3.68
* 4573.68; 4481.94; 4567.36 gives 4.01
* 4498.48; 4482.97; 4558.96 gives 3.62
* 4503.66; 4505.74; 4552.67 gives 3.99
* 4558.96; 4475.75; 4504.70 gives 3.66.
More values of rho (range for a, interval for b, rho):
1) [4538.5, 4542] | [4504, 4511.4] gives -0.91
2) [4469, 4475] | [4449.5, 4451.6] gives -0.86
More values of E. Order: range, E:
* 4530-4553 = 4542.19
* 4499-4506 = 4499.51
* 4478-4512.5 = 4498.48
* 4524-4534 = 4524.45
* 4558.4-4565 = 4562.11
